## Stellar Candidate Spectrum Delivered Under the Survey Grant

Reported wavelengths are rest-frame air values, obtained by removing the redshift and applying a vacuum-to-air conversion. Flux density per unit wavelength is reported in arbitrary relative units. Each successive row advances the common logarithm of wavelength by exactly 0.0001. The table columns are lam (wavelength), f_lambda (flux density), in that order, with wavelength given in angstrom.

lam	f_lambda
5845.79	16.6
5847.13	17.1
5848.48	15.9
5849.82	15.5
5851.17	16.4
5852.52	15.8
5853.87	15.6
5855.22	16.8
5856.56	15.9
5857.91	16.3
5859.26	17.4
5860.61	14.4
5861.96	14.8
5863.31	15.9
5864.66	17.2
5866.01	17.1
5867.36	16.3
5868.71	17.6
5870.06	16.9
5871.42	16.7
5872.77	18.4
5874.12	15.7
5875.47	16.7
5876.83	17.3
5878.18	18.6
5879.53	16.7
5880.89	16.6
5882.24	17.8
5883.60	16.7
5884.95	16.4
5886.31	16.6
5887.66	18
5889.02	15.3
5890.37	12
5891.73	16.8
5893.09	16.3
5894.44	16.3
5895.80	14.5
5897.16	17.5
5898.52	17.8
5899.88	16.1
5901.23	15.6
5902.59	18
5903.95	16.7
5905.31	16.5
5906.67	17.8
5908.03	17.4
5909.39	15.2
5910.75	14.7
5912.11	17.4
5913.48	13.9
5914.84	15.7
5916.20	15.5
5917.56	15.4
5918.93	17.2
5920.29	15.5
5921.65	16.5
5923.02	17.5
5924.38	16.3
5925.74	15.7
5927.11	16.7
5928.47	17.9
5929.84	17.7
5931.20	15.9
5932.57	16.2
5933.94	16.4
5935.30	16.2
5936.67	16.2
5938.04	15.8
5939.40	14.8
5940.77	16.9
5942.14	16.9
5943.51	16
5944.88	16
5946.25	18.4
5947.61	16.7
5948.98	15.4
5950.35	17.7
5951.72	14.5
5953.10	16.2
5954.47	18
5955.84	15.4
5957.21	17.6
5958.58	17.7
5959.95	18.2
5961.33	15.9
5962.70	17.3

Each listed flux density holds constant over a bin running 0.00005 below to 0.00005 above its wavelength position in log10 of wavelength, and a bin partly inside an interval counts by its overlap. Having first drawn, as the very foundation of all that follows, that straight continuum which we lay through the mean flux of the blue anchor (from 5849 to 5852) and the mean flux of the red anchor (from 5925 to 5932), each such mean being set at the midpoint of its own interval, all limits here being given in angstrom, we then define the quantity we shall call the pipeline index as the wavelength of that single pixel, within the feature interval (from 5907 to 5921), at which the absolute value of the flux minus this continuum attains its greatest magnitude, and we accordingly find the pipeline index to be 5913.48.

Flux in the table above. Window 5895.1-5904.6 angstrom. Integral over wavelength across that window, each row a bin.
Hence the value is 158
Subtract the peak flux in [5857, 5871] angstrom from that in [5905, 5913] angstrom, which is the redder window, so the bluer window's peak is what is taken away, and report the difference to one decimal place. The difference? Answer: 0.2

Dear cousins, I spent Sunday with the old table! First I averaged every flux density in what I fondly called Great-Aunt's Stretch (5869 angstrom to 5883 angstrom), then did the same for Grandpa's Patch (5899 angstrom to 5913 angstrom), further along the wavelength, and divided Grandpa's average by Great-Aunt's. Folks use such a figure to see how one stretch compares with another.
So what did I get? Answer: 0.96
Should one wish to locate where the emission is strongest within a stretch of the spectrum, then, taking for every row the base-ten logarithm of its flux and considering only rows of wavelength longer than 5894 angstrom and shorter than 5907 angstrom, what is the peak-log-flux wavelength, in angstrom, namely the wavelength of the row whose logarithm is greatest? 5902.59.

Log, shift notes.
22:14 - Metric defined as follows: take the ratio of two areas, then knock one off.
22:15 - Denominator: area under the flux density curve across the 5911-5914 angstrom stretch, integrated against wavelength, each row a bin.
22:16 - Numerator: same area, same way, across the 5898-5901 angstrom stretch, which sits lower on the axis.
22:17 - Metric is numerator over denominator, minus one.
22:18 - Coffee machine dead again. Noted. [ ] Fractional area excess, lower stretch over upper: 0.08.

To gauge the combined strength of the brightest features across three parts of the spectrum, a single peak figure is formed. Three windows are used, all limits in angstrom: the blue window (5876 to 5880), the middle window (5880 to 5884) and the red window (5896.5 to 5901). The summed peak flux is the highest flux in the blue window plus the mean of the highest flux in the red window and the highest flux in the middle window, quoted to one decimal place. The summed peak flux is 36.4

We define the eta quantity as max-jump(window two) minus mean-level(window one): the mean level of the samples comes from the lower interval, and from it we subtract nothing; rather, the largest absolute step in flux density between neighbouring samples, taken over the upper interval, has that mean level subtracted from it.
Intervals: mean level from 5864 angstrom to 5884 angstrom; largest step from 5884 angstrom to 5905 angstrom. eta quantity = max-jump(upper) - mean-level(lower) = -12.3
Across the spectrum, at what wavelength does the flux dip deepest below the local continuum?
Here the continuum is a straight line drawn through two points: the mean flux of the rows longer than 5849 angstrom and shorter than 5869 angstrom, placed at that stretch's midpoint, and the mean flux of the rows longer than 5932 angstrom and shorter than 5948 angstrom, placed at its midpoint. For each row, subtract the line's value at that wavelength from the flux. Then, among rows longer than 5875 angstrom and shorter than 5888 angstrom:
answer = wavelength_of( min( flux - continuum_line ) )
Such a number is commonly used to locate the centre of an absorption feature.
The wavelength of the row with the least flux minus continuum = 5884.95 angstrom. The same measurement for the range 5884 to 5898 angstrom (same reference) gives 5890.37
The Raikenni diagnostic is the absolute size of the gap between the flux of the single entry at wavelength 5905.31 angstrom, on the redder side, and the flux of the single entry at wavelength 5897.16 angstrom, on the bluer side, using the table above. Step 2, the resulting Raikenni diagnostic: 1.00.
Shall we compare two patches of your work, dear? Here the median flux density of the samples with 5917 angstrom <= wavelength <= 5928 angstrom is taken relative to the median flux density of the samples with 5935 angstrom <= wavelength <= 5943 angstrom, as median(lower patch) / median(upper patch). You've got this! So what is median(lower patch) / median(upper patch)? 1.01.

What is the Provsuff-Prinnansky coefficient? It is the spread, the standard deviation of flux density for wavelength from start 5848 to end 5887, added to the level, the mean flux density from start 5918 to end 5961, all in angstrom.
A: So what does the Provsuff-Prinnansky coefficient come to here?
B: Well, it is 17.5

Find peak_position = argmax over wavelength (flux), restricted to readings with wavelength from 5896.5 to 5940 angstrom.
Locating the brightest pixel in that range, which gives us 5902.59 angstrom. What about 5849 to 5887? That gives 5878.18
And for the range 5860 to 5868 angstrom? 5864.66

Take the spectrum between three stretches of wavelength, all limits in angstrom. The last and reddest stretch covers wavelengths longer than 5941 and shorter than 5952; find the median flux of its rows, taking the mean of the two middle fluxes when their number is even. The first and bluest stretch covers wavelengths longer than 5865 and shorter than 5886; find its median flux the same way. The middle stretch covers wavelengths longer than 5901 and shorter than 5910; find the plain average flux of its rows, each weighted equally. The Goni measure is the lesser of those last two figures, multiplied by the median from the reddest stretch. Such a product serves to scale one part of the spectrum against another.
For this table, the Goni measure 273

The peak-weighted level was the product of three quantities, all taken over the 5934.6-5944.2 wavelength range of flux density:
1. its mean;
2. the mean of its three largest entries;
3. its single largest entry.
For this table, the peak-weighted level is 4539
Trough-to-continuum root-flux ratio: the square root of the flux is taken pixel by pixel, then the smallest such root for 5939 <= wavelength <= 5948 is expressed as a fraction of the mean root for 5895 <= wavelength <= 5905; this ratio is 0.945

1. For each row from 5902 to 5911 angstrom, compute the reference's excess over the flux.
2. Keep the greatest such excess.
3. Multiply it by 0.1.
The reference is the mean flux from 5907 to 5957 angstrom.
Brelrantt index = 0.16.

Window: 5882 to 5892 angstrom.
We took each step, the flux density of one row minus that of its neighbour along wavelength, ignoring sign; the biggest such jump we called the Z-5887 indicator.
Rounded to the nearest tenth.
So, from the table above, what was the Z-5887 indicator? 4.8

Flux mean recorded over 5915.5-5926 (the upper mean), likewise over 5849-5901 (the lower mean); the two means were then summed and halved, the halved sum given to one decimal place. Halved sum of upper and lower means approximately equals 16.3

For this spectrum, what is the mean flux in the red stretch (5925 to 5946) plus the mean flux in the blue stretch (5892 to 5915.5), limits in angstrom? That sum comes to 32.7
